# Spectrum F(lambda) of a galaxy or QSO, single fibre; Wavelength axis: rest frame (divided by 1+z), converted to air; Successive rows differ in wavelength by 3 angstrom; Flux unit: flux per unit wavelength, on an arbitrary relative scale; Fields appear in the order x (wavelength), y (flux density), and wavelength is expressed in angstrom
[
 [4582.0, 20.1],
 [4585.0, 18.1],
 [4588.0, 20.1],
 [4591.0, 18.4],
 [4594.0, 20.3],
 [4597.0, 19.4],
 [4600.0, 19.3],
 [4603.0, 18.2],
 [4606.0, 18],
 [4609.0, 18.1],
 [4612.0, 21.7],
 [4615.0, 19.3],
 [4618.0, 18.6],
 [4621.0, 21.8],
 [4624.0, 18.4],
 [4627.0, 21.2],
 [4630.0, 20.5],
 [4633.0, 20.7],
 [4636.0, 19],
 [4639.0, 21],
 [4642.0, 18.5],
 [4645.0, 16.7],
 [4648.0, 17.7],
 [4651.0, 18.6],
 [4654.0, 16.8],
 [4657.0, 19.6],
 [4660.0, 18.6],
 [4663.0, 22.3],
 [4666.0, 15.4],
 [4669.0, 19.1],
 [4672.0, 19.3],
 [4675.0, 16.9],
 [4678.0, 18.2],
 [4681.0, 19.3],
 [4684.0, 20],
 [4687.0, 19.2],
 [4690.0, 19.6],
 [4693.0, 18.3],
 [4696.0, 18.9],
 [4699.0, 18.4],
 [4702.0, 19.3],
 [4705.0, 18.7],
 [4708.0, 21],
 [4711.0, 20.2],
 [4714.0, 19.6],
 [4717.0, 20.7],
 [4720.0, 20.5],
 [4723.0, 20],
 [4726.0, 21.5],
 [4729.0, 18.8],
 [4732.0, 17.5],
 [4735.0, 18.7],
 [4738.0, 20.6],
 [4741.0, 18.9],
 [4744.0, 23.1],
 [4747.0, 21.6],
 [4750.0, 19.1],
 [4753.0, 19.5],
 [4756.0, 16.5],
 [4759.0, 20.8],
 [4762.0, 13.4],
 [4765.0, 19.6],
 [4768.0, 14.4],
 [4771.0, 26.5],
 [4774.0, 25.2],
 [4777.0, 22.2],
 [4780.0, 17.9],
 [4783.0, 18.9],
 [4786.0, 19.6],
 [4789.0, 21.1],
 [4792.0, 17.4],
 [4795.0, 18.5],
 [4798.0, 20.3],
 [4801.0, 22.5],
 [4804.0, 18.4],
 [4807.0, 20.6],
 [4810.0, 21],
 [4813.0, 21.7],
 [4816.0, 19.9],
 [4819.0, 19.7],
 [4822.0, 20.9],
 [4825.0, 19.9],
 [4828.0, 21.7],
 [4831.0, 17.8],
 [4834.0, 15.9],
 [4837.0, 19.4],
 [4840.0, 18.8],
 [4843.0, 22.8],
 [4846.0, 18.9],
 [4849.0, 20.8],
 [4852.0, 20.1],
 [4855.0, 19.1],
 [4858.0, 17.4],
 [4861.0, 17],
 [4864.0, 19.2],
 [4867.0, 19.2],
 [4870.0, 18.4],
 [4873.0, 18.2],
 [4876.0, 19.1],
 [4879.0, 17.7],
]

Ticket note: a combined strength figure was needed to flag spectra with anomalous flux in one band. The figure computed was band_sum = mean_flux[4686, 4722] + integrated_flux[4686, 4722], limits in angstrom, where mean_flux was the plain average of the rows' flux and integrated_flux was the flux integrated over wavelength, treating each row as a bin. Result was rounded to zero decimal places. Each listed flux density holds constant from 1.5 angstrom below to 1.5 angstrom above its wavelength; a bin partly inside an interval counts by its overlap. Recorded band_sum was 723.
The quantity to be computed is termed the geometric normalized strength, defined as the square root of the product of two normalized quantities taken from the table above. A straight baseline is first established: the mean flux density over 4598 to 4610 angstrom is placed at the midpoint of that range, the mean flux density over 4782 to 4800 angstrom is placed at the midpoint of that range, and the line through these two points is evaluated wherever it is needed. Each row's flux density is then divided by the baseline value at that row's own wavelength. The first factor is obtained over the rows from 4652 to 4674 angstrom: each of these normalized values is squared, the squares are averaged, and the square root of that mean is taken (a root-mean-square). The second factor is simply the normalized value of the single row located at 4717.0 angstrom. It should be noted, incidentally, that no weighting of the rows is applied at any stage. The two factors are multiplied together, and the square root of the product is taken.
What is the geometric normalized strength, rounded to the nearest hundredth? 1.05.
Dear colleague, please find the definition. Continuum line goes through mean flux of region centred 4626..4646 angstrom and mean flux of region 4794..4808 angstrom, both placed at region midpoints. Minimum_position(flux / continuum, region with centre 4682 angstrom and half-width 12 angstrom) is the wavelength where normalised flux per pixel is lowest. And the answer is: 4675.0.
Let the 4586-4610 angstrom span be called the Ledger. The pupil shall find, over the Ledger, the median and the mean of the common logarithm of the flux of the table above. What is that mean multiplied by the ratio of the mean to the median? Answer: 1.280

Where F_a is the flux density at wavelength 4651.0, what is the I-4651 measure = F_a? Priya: 18.6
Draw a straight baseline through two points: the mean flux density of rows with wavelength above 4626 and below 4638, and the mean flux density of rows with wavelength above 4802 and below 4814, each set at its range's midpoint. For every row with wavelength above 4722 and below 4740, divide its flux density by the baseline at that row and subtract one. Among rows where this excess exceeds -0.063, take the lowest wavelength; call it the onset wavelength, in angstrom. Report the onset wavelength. 4723.0 angstrom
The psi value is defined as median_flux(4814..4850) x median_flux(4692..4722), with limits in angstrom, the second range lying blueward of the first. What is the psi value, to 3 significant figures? 385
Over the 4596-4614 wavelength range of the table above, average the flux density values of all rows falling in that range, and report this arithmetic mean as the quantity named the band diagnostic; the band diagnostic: 19.1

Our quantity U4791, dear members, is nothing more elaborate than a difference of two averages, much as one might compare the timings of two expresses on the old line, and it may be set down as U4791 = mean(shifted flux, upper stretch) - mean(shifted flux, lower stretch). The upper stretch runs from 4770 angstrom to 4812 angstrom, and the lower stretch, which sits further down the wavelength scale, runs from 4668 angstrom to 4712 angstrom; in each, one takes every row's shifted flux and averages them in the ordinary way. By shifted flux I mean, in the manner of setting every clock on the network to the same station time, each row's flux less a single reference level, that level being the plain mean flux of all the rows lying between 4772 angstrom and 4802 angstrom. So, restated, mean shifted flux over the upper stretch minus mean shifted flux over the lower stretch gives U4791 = 1.6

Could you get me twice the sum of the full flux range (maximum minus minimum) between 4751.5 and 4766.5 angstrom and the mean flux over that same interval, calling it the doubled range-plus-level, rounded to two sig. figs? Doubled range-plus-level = 51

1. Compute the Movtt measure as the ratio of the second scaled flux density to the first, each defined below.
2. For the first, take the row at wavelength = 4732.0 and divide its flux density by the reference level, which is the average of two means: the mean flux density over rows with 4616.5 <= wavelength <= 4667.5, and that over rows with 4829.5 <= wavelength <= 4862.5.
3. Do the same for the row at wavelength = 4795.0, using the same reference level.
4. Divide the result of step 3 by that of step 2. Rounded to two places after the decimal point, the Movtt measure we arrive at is 1.06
